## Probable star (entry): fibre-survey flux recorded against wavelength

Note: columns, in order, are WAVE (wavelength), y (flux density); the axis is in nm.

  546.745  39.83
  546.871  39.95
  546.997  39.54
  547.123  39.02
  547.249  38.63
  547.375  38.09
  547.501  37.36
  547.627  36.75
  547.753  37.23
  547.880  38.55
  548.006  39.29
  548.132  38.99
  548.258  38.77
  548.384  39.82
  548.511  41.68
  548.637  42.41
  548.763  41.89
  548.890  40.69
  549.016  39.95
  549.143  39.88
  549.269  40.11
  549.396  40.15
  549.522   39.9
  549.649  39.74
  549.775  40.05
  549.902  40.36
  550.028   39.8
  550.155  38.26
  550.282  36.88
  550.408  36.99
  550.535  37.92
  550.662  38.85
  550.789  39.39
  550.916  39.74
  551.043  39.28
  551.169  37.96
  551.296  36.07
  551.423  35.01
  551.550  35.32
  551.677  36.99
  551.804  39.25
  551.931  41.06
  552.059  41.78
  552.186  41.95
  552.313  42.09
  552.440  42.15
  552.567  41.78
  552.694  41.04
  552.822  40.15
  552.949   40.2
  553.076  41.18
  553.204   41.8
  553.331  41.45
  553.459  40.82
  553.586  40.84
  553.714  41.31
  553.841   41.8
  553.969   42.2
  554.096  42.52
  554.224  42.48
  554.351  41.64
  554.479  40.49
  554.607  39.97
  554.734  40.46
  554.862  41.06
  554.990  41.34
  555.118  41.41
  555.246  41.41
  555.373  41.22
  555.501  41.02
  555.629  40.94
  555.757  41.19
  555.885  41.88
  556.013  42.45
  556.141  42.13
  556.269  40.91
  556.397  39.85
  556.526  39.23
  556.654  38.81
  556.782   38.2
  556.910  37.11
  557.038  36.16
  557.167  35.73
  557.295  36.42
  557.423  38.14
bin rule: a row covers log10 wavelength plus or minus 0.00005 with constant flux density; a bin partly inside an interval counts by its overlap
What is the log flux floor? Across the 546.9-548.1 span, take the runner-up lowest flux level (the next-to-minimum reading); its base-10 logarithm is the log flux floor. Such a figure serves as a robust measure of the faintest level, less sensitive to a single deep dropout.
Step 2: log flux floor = 1.57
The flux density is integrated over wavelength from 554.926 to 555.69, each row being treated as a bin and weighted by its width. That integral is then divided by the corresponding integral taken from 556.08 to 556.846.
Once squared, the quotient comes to 1.07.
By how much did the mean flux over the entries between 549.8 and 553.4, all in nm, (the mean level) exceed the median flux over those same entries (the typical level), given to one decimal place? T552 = -0.3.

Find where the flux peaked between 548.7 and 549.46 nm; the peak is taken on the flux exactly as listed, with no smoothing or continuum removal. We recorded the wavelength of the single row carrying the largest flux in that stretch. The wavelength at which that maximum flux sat 548.763 nm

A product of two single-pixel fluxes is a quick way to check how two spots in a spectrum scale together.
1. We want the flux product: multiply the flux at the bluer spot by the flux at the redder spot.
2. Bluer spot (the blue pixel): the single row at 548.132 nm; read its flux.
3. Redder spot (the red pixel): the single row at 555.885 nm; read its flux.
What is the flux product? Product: 1633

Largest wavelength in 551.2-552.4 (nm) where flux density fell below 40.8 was 551.804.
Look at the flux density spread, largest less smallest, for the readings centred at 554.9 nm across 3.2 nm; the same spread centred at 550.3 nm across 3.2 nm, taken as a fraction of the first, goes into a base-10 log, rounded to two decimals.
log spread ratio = 0.41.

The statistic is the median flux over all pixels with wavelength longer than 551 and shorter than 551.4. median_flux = 38.0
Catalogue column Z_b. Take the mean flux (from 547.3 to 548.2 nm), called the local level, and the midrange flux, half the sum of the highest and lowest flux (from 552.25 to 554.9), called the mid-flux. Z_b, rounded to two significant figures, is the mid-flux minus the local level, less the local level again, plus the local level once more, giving 3.2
